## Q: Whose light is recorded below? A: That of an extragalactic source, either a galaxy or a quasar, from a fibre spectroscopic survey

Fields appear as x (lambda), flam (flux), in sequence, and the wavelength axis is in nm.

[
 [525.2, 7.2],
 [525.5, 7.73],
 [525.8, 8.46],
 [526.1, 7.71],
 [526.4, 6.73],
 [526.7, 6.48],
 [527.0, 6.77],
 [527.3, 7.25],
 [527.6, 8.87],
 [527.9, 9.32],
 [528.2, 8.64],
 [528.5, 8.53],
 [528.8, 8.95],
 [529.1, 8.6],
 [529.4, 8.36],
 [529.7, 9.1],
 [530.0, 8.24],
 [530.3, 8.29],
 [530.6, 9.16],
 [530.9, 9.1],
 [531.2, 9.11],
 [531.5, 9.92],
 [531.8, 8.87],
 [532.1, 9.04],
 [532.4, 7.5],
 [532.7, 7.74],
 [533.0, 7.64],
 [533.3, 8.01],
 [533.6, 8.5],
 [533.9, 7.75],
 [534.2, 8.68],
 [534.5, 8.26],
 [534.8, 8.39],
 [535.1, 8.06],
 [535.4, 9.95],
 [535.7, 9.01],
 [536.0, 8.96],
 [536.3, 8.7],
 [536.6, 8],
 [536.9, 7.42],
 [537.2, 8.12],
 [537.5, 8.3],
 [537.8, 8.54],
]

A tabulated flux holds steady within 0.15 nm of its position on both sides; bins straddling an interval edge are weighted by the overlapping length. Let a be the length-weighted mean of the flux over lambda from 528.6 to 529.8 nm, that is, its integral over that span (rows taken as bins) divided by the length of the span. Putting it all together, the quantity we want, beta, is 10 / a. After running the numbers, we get 1.15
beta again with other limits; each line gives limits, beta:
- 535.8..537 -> 1.20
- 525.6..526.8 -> 1.35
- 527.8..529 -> 1.13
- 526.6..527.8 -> 1.34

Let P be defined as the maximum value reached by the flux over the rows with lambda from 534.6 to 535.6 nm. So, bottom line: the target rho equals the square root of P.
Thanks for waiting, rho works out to 3.15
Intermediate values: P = 9.95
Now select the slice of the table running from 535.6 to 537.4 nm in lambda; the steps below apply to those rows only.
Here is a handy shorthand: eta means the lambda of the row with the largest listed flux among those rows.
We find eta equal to 535.7 nm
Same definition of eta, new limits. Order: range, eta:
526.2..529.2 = 527.9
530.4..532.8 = 531.5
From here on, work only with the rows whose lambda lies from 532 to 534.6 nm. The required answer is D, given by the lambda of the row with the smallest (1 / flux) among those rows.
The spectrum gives 532.1 nm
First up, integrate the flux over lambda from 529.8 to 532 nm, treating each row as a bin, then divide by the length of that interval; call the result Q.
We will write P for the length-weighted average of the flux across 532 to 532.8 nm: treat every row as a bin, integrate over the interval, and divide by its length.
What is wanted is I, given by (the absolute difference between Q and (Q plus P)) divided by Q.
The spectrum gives 0.90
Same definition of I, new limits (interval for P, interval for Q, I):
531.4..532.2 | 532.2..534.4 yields 1.16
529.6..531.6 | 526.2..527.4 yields 1.31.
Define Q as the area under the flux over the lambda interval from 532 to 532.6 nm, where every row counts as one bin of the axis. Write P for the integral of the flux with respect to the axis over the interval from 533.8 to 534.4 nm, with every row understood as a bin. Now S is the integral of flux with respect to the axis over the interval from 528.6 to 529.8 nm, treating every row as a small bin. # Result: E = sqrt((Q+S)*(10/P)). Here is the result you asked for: 5.6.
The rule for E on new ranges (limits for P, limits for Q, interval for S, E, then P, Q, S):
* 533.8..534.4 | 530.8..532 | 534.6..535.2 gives 5.7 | 5.0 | 11.1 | 5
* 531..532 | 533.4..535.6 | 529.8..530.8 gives 5.4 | 9.3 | 18.7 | 9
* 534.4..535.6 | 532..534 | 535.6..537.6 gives 5.6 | 10.4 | 16.0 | 17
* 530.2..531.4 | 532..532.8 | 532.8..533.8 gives 3.7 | 10.8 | 6.4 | 8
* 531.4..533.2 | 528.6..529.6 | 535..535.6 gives 3.1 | 15.1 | 8.7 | 5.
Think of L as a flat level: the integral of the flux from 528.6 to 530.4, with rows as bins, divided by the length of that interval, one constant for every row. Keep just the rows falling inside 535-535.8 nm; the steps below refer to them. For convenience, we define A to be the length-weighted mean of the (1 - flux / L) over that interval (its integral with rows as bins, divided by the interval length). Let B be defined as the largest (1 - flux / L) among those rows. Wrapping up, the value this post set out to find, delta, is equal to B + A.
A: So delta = 0.008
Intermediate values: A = -0.055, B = 0.062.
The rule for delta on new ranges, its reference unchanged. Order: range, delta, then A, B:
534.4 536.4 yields 0.042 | -0.021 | 0.062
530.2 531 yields 0.004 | -0.032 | 0.036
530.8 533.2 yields 0.128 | 0.001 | 0.128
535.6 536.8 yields 0.069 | -0.001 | 0.069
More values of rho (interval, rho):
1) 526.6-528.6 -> 3.05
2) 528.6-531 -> 3.03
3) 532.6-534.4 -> 2.95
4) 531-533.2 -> 3.15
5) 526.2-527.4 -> 2.69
